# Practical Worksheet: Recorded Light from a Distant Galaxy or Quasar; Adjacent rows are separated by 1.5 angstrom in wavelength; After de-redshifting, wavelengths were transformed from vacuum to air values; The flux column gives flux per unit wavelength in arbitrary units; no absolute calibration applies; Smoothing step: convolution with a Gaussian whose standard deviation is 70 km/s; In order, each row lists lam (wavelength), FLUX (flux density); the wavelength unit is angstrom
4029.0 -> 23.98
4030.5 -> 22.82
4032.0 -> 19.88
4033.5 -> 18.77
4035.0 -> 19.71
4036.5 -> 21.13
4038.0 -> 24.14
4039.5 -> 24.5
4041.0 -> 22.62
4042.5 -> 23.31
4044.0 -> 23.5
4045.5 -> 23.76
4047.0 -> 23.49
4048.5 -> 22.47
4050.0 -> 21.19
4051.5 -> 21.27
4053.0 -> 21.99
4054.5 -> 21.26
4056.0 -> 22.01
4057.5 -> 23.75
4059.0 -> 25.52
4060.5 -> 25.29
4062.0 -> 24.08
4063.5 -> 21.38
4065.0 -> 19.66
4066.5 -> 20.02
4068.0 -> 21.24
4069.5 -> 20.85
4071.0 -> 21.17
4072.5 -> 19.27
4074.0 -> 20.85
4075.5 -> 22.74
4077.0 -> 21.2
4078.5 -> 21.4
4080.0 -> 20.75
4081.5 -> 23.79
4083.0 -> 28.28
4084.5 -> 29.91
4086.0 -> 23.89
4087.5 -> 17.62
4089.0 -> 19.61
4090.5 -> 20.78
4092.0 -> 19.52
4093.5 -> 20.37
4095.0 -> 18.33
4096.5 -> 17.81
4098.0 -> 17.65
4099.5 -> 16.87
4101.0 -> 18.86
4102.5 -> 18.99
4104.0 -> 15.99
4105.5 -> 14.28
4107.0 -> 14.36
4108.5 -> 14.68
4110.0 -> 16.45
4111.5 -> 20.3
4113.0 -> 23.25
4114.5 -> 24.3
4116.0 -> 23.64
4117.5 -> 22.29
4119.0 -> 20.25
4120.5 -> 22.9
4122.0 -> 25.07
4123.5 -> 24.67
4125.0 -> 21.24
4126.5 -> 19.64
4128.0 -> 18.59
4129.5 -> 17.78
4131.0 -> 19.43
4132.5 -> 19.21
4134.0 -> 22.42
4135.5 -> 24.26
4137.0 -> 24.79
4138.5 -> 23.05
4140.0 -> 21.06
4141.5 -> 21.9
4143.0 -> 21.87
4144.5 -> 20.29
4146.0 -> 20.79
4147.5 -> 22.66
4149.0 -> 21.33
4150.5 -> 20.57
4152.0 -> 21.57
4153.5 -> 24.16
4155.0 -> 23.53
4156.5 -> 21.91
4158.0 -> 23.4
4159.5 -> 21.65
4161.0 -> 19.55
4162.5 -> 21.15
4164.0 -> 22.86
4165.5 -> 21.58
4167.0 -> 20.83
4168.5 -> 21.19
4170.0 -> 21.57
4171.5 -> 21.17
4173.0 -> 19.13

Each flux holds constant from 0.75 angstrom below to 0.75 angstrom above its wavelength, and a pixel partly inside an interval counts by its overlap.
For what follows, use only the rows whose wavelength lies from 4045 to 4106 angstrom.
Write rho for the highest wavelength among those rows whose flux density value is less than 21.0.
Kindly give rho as 4105.5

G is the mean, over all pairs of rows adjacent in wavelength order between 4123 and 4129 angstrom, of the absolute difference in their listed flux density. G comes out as 2.0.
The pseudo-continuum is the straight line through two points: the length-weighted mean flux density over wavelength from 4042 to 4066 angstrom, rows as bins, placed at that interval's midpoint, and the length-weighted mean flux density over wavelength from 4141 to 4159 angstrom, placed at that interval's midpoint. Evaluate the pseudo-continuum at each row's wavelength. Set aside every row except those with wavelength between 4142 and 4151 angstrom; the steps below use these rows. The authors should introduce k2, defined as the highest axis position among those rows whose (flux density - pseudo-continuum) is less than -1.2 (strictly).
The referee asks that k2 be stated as 4150.5 angstrom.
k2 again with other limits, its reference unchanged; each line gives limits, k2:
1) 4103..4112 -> 4111.5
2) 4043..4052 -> 4051.5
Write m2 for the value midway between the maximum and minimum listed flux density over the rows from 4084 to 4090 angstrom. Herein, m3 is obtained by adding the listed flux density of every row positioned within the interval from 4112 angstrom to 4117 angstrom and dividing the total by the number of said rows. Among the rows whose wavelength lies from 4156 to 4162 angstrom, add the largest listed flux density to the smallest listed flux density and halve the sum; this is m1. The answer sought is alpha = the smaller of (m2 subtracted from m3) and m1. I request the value 0.0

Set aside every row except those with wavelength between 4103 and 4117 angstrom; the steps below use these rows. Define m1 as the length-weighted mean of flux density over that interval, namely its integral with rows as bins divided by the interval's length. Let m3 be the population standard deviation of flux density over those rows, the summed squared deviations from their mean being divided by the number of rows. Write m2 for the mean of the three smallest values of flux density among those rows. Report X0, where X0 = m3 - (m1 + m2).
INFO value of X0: -29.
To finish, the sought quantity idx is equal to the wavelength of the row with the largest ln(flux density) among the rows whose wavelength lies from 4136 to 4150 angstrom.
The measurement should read 4137.0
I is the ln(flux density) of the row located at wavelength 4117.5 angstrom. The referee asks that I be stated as 3.10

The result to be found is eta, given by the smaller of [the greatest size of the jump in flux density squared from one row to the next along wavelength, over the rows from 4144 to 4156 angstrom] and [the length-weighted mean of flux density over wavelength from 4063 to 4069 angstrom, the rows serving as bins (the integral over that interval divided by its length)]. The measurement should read 20.6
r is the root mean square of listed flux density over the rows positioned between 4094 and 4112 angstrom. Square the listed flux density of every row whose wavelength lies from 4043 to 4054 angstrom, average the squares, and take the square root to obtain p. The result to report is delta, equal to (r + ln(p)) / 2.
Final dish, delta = 10.1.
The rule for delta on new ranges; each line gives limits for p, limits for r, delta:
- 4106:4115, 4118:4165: 12.4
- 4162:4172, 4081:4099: 12.4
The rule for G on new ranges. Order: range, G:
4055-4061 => 1.2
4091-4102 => 1.1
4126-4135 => 1.4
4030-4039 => 1.9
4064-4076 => 1.1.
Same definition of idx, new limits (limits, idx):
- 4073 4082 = 4081.5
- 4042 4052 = 4045.5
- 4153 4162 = 4153.5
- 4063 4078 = 4075.5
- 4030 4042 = 4039.5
